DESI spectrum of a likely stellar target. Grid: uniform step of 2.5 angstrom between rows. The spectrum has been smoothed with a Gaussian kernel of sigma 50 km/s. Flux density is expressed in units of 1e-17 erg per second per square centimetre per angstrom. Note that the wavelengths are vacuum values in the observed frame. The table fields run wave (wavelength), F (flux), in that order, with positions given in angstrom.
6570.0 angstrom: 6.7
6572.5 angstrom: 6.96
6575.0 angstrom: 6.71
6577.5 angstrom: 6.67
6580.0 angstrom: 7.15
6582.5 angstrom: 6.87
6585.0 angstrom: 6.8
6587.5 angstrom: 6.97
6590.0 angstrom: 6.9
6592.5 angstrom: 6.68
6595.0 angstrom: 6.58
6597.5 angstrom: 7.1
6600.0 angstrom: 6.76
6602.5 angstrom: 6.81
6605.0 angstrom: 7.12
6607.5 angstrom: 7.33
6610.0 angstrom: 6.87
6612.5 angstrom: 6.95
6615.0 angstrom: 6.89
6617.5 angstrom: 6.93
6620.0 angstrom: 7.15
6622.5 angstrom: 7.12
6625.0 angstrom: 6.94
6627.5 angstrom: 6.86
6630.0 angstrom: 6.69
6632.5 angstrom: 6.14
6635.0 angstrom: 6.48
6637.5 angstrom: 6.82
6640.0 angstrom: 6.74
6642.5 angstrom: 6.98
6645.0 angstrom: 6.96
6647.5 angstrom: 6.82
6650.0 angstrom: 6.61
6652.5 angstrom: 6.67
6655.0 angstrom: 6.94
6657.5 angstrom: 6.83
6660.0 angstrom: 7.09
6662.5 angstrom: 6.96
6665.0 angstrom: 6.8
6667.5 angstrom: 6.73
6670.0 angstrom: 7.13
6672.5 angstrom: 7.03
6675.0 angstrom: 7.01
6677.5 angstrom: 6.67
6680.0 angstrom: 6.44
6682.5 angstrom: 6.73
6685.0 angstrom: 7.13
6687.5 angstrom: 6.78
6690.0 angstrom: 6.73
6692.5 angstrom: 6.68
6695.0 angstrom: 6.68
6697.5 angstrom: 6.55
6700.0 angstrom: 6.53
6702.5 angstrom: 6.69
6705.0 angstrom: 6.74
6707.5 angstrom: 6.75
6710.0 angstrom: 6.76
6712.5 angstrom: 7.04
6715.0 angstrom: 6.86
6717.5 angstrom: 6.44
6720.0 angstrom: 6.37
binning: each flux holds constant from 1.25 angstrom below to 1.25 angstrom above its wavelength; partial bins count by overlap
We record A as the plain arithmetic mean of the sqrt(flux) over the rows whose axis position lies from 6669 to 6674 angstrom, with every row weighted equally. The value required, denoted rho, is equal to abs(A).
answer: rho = 2.661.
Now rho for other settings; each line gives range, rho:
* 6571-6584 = 2.621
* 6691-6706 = 2.578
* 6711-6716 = 2.636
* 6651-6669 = 2.619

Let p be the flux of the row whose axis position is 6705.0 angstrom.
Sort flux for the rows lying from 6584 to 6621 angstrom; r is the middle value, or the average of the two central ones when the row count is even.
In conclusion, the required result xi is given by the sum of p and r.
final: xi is 13.6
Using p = 6.74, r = 6.900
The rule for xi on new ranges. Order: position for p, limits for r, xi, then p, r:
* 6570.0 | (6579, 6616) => 13.6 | 6.7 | 6.890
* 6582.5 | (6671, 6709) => 13.6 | 6.87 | 6.730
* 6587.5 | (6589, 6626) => 13.9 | 6.97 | 6.930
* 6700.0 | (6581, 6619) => 13.4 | 6.53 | 6.890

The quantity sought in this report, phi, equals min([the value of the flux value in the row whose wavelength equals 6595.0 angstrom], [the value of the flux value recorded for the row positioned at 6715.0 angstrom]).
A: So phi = 6.58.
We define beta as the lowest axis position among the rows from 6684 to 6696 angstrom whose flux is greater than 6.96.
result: 6685.0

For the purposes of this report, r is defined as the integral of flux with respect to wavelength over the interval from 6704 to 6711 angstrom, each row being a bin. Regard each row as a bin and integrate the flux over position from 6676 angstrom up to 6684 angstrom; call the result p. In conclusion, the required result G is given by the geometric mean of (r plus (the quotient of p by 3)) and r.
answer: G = 55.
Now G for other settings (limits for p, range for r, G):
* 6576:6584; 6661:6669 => 63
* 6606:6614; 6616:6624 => 65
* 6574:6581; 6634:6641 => 54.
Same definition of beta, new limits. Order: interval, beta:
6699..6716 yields 6712.5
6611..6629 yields 6620.0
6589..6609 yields 6597.5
